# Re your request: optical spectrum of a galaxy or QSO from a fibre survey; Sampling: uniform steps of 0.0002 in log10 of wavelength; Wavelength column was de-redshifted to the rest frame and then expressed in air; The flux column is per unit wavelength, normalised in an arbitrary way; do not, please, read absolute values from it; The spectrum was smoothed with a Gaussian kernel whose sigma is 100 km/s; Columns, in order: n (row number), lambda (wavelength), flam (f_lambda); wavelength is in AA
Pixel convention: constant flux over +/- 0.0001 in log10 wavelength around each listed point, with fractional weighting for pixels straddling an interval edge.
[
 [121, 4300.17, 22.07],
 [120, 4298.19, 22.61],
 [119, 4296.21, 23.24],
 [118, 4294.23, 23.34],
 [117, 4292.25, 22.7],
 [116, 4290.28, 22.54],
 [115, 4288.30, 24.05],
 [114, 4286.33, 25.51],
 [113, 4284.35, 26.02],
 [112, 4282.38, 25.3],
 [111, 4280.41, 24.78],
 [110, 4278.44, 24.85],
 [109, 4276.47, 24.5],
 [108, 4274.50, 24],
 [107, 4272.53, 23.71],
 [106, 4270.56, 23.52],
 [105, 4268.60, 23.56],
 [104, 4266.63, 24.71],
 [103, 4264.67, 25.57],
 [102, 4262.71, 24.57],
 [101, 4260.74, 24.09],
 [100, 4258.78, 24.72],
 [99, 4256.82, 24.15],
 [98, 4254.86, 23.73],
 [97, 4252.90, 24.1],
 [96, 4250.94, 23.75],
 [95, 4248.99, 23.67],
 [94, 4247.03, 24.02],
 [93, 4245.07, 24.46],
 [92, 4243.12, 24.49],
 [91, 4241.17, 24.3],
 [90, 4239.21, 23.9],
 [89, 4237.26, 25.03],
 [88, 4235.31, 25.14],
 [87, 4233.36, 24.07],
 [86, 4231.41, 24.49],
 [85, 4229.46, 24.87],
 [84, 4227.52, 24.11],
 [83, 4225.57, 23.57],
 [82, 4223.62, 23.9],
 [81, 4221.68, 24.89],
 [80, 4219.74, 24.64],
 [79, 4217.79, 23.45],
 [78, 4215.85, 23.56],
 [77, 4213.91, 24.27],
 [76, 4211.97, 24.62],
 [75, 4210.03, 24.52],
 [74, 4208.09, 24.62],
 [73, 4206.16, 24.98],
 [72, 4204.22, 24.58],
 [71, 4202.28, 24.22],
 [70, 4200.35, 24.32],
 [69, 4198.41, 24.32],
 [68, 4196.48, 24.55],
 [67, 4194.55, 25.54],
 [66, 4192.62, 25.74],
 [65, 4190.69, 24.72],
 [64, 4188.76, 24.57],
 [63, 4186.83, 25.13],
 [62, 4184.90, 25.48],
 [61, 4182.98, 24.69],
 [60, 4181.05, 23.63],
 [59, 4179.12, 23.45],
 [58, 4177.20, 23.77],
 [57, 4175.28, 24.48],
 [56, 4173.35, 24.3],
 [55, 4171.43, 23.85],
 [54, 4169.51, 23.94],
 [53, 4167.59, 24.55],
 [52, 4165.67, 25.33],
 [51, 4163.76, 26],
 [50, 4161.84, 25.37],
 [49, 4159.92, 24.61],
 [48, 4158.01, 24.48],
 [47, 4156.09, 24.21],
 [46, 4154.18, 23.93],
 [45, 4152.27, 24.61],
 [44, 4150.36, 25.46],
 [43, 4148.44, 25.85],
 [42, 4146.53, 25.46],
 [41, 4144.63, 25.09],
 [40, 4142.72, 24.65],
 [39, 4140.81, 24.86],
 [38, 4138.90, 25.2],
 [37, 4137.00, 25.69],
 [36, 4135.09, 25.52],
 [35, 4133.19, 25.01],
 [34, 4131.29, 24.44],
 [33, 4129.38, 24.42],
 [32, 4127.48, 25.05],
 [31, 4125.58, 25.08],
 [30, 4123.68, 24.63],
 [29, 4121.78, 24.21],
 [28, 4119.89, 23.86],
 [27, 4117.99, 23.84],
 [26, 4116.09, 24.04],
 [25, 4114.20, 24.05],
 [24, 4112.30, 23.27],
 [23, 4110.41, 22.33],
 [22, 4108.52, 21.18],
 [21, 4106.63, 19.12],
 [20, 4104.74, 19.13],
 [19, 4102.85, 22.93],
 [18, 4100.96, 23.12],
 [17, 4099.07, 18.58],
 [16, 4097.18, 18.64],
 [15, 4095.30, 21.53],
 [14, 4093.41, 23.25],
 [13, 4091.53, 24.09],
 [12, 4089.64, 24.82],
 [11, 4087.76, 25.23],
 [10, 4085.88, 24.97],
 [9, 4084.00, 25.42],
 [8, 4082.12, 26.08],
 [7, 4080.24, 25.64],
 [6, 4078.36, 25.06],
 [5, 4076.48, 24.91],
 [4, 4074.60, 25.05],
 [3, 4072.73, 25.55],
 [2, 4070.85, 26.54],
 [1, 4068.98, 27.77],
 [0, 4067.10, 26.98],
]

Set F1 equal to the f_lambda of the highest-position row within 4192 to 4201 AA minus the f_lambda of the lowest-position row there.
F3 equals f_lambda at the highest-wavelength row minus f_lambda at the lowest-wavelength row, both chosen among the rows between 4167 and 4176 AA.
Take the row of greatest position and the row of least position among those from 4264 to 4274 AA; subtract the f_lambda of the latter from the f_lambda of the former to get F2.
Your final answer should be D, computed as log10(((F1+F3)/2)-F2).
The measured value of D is 0.0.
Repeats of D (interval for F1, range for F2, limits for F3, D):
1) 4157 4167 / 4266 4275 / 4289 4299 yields 0.1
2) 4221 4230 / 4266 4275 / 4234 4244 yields -0.4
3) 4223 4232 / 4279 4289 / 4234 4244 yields -0.2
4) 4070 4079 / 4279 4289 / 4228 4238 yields -1.2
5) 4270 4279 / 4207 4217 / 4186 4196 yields 0.3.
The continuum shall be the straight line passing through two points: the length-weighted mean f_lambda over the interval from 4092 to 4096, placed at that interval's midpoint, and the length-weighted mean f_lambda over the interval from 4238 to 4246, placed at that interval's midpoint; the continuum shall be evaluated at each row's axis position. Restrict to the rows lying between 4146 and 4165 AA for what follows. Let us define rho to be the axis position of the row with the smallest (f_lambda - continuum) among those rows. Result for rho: 4154.18 AA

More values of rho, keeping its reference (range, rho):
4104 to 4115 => 4106.63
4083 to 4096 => 4095.30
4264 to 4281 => 4270.56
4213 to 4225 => 4217.79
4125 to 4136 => 4131.29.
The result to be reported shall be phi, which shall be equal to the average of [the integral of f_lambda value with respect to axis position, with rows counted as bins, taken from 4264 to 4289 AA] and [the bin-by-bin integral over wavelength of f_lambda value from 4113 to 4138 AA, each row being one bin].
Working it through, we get 615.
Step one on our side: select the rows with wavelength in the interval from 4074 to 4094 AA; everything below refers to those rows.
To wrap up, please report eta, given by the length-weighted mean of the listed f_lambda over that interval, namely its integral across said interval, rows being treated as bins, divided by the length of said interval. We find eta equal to 25.0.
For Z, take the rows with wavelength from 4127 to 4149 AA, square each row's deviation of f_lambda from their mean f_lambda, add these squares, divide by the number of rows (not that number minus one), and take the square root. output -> 0.45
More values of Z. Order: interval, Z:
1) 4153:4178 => 0.65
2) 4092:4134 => 2.11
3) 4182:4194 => 0.44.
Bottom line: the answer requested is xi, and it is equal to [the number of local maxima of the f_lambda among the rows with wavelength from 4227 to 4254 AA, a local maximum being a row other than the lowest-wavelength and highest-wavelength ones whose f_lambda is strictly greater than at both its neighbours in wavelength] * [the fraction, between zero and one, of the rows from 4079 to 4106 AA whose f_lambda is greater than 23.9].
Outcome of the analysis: 1.50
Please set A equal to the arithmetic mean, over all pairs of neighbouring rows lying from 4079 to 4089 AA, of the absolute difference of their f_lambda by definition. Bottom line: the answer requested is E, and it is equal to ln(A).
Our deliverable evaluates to -0.8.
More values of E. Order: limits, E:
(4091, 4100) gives 0.3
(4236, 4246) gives -0.8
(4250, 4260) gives -0.8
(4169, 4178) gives -1.0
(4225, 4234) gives -0.6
